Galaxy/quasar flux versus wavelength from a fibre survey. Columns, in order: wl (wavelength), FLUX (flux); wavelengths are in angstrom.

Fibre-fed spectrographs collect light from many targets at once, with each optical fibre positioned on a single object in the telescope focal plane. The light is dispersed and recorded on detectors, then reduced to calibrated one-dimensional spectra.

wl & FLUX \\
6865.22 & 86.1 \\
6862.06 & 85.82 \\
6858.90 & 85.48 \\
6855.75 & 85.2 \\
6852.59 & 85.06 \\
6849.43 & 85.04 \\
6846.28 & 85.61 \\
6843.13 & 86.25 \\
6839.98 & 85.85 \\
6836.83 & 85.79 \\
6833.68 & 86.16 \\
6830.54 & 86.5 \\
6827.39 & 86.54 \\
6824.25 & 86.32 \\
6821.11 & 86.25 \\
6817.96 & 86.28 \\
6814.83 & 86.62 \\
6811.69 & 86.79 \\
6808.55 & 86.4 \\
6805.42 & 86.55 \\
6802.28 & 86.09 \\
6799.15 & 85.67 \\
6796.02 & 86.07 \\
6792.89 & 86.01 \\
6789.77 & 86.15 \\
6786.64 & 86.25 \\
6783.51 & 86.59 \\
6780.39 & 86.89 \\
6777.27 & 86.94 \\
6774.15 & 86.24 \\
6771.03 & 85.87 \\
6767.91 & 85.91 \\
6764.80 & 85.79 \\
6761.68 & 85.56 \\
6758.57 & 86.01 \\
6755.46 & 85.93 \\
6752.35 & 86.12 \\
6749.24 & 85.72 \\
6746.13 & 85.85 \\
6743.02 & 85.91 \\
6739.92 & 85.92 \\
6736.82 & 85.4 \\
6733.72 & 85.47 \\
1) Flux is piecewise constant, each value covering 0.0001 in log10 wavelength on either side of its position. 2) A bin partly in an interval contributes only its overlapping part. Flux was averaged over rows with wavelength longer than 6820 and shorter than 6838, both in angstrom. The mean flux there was 86.3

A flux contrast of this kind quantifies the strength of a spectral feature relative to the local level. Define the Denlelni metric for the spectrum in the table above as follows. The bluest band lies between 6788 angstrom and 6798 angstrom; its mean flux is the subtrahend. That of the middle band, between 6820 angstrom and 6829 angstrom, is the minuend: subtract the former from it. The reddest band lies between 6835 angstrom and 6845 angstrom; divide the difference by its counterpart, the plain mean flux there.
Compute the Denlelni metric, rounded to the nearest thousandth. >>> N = 0.003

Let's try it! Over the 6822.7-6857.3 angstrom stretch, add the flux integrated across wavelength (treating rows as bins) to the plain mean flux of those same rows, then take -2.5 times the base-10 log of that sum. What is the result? -8.71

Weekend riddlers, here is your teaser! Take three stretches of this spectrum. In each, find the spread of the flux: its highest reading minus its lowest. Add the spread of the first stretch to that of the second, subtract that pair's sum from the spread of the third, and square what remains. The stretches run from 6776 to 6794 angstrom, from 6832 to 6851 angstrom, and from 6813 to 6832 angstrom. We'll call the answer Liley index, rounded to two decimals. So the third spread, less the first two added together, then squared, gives 3.13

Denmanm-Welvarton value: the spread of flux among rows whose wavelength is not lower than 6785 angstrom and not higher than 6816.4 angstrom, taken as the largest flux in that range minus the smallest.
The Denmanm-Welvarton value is 1.12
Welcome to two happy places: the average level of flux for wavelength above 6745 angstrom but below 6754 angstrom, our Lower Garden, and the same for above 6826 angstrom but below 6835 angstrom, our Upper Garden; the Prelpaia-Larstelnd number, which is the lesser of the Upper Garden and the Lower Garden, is 85.9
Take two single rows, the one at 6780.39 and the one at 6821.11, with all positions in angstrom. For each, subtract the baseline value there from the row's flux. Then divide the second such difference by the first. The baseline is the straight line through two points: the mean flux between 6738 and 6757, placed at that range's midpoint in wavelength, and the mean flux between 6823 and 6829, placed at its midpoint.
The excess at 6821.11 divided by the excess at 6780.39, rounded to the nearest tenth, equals -0.2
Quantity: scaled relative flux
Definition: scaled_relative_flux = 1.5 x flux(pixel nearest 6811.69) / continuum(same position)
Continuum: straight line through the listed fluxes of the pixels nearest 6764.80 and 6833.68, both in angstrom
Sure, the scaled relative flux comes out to 1.51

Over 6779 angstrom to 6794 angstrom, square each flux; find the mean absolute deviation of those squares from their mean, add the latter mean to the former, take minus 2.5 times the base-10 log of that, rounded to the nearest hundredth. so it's -9.69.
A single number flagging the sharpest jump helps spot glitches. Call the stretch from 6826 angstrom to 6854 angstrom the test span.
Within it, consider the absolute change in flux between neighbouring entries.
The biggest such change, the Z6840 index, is 0.640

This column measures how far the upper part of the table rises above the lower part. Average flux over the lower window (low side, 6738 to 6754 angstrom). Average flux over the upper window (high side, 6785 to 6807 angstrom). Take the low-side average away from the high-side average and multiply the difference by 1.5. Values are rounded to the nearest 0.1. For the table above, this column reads 0.3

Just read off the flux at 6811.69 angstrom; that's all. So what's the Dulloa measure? 86.79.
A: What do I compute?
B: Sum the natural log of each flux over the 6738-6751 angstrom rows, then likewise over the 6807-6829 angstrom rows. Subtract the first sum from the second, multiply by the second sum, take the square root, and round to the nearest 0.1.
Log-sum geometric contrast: 20.5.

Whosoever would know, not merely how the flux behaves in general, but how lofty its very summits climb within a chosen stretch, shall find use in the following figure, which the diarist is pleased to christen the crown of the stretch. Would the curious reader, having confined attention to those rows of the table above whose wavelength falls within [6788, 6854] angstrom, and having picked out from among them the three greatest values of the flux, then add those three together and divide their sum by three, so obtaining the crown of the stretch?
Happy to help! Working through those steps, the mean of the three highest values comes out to 86.7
